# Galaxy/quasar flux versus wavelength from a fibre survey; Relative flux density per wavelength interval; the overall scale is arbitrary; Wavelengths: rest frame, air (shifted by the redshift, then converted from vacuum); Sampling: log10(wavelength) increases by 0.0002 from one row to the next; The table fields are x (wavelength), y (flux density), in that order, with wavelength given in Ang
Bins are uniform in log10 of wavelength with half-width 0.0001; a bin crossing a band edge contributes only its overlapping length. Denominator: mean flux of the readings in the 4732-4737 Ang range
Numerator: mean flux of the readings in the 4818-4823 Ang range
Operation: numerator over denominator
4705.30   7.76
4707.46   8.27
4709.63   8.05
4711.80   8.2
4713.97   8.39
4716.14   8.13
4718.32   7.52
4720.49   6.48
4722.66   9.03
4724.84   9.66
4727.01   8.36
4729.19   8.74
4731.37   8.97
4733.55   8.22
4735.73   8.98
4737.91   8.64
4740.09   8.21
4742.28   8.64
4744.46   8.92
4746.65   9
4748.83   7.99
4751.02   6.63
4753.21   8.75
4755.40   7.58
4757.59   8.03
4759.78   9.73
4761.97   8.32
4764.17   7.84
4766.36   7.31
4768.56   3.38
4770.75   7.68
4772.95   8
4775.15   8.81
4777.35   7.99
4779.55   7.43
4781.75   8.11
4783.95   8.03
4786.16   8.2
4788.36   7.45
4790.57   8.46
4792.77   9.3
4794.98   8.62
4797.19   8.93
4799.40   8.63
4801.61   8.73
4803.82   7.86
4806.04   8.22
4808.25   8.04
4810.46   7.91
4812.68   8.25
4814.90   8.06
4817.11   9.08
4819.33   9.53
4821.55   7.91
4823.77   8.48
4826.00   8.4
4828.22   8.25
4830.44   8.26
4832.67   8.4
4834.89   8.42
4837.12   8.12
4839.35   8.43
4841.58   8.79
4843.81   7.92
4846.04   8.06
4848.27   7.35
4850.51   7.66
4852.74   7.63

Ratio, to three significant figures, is 1.01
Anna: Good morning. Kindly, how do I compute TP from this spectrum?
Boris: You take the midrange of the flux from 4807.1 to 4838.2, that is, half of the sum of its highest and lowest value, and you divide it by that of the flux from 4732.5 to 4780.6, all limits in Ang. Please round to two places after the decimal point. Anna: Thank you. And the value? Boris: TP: 1.33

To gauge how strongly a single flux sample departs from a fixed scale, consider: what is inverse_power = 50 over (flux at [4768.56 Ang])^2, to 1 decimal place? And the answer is 4.4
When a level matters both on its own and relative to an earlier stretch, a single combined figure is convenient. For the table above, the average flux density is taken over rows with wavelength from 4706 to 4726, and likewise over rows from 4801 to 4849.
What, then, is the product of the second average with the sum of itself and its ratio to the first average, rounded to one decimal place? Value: 77.2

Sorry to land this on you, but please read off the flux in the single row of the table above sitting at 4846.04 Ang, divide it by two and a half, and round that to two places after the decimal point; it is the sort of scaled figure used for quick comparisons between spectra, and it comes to 3.22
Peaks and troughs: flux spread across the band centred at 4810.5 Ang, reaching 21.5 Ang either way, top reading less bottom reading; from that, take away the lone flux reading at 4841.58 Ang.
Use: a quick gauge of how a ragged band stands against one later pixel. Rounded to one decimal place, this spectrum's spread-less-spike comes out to -7.1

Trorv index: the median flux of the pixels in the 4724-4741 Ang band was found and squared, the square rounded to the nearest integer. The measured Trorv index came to 76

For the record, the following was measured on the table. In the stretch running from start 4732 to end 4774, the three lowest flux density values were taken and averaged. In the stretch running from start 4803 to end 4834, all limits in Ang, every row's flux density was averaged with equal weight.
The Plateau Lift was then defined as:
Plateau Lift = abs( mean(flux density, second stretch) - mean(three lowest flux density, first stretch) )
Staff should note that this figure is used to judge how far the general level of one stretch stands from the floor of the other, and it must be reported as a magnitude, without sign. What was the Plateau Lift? 2.6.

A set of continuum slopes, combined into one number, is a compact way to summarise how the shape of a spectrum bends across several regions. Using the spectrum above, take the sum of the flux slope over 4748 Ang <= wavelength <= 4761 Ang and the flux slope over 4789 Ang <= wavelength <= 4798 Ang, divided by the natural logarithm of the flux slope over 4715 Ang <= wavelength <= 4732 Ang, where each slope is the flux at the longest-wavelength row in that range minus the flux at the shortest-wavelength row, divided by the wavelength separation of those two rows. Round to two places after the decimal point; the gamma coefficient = -0.08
